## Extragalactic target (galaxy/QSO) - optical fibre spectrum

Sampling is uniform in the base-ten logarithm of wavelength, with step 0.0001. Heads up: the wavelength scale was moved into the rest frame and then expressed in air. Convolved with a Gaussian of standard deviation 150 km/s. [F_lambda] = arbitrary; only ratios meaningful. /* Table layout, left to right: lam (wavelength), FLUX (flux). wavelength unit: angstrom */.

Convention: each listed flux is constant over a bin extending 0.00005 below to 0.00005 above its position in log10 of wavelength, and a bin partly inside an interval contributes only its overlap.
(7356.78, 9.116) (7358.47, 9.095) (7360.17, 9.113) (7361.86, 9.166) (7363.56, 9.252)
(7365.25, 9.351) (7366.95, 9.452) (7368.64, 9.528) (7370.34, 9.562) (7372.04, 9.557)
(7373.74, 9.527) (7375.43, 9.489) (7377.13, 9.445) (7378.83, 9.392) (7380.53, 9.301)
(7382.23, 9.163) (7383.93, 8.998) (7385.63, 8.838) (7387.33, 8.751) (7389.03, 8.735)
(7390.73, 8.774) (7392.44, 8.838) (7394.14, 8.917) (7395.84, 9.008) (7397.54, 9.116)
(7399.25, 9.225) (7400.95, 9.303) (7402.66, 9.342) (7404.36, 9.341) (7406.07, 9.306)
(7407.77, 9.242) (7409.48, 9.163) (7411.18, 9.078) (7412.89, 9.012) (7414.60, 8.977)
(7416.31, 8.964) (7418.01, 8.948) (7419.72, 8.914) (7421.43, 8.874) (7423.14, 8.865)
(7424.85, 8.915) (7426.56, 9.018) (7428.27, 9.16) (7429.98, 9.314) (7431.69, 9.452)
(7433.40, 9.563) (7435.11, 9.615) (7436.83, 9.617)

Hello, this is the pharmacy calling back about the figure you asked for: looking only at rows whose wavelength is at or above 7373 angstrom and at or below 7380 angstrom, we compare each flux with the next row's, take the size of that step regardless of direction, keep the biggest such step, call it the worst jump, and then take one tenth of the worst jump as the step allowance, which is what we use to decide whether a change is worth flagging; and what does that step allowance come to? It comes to 0.005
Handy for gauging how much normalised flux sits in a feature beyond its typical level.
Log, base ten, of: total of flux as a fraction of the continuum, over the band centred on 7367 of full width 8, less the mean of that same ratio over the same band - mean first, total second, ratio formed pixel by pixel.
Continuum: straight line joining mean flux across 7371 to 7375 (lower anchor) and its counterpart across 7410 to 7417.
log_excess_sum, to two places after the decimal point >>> 0.59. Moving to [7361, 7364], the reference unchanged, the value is -0.02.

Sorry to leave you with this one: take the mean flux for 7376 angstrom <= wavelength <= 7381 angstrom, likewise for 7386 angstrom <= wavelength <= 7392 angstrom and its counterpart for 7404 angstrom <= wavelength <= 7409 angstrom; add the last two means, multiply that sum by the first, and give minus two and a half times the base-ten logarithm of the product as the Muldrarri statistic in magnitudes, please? -5.57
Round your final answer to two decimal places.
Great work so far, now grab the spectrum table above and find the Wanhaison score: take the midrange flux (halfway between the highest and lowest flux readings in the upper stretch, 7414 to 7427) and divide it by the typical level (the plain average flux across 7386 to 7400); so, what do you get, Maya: 1.00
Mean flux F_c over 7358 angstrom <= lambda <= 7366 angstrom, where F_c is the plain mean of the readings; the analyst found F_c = 9.20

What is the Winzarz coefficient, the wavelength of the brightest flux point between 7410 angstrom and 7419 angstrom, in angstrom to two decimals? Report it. 7411.18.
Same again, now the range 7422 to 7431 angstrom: 7429.98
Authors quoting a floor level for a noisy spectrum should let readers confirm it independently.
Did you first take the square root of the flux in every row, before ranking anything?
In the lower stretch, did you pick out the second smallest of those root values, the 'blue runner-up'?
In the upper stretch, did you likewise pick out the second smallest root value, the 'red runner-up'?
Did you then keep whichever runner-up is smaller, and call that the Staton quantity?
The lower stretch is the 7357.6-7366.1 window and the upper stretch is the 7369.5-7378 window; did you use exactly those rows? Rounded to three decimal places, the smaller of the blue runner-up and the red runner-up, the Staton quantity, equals 3.019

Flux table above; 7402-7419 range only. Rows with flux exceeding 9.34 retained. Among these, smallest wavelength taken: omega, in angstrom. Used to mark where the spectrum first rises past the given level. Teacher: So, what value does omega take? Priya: 7402.66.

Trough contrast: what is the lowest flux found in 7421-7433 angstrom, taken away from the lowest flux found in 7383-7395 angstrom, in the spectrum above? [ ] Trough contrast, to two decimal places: -0.13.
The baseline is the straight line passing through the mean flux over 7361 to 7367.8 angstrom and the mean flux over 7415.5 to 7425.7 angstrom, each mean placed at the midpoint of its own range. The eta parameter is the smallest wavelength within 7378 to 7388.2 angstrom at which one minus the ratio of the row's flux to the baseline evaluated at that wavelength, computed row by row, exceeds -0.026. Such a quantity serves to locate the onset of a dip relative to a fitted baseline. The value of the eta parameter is 7378.83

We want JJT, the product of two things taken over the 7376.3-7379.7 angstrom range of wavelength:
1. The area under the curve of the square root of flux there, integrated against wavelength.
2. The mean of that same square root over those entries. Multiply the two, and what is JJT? 32.0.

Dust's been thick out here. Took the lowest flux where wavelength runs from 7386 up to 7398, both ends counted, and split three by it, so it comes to 0.343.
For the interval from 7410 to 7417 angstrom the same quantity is 0.335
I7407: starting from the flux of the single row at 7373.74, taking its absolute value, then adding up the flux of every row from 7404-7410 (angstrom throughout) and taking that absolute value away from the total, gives 27.5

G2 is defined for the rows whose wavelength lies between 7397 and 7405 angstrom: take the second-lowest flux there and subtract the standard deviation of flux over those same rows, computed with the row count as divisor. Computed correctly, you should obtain 9.14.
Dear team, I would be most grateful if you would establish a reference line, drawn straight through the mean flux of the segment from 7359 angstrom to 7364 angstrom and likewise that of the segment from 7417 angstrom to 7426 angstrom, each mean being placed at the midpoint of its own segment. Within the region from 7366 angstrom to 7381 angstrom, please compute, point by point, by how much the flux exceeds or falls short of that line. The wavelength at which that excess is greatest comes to 7372.04 angstrom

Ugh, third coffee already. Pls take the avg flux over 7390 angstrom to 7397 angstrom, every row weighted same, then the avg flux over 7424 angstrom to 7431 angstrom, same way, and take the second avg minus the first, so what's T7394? 0.22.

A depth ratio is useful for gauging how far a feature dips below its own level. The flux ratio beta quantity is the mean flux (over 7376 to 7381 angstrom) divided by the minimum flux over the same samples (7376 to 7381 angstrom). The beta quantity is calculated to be 1.01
